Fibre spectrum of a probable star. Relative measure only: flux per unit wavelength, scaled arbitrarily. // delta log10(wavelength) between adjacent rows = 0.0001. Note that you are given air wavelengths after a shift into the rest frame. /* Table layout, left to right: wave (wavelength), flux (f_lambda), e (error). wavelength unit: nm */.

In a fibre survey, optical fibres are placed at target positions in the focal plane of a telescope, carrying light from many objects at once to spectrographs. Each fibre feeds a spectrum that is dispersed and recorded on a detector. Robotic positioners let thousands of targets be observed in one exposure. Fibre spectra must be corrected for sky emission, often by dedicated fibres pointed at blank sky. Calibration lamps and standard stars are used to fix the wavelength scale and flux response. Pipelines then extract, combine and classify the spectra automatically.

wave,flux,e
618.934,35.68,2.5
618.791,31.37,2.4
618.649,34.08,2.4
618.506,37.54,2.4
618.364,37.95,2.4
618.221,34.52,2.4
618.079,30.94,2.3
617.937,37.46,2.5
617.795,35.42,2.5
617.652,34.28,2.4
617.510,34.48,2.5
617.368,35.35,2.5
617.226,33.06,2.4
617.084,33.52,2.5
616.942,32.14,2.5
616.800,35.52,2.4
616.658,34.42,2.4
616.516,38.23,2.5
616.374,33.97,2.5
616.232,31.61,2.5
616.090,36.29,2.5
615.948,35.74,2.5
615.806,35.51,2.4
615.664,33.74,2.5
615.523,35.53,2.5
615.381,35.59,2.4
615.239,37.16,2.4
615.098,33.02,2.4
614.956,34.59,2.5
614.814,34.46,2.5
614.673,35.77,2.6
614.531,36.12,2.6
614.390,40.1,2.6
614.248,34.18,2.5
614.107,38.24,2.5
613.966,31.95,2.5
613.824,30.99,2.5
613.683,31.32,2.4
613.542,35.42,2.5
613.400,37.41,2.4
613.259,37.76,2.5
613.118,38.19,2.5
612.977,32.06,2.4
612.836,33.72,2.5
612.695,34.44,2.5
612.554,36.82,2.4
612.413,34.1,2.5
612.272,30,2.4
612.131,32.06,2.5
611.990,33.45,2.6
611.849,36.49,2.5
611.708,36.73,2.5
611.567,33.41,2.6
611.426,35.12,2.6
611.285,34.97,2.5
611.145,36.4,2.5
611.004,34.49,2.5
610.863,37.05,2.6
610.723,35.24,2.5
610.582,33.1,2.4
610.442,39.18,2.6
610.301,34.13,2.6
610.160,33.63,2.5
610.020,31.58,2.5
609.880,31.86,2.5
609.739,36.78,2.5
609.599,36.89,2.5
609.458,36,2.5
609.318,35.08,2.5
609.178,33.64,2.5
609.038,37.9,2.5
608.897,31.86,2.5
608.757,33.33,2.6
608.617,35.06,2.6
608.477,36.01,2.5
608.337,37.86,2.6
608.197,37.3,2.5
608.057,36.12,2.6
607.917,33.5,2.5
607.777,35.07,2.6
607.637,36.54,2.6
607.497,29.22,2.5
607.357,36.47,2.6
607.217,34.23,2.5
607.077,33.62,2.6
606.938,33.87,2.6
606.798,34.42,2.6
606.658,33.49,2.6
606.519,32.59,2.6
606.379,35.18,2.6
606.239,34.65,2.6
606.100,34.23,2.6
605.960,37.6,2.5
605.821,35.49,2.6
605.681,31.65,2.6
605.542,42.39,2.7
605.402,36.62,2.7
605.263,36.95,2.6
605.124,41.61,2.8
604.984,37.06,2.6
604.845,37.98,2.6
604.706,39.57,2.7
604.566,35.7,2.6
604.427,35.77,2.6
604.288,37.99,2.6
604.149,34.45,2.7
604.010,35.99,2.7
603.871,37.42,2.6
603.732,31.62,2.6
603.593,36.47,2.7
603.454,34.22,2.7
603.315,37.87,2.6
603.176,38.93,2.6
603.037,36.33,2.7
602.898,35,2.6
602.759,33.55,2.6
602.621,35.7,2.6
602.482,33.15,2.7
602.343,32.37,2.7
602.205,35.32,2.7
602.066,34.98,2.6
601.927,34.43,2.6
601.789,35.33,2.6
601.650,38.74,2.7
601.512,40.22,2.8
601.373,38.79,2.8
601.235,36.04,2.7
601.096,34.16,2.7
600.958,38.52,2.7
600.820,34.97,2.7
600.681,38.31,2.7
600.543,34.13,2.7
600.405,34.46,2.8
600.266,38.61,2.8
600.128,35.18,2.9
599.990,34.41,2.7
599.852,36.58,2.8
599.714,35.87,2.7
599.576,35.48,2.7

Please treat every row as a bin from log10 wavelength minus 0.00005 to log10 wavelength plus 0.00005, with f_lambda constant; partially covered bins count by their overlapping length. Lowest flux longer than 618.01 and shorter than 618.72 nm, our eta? 30.94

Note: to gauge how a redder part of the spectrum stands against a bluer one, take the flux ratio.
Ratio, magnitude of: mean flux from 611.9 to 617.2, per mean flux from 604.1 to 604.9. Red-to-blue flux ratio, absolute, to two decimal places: 0.94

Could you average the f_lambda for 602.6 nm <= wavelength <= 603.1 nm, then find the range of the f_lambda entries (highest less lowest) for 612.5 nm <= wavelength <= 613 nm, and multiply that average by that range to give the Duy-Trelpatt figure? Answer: 167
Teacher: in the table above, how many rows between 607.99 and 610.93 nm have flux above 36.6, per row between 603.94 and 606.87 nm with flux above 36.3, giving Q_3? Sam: 0.8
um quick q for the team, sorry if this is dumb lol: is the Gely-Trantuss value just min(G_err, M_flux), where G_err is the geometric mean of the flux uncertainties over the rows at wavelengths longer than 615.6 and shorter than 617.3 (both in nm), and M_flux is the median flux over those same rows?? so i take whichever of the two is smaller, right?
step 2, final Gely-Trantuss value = 2.47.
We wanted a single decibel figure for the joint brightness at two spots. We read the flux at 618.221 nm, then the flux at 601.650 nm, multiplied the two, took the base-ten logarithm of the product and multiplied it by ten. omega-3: 31.3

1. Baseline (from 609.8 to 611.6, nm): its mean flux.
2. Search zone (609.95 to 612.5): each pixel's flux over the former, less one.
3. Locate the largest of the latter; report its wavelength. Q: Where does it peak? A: 610.442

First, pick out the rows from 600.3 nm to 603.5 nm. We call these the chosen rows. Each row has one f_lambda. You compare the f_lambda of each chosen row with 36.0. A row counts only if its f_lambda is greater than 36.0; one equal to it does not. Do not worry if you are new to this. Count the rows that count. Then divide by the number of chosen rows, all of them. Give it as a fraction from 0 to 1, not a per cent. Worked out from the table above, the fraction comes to 0.39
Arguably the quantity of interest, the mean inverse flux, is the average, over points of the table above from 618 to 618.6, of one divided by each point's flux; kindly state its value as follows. 0.0286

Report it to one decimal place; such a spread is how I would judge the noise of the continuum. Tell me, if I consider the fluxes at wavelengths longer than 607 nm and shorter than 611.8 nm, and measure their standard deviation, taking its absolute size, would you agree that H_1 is 2.1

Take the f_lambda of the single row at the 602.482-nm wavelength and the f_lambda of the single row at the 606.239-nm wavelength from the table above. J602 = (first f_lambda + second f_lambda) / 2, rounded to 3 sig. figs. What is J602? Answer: 33.9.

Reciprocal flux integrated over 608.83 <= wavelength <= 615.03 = 0.179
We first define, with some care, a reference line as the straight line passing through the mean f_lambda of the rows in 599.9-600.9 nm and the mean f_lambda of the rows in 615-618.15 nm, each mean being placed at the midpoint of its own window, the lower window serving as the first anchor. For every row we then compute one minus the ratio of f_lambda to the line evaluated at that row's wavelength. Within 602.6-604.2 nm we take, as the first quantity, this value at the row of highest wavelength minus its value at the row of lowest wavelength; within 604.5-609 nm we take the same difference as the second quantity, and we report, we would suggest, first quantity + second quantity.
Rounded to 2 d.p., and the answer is 0.13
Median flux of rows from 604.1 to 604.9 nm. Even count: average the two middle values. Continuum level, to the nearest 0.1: 36.9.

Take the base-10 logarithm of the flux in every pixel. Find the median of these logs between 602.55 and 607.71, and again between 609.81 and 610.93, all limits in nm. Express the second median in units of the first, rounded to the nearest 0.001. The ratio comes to 0.985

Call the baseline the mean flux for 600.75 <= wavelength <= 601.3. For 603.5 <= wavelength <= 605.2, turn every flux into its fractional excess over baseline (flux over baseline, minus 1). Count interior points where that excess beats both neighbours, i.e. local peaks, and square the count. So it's 9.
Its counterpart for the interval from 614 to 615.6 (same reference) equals 9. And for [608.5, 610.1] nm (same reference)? 4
